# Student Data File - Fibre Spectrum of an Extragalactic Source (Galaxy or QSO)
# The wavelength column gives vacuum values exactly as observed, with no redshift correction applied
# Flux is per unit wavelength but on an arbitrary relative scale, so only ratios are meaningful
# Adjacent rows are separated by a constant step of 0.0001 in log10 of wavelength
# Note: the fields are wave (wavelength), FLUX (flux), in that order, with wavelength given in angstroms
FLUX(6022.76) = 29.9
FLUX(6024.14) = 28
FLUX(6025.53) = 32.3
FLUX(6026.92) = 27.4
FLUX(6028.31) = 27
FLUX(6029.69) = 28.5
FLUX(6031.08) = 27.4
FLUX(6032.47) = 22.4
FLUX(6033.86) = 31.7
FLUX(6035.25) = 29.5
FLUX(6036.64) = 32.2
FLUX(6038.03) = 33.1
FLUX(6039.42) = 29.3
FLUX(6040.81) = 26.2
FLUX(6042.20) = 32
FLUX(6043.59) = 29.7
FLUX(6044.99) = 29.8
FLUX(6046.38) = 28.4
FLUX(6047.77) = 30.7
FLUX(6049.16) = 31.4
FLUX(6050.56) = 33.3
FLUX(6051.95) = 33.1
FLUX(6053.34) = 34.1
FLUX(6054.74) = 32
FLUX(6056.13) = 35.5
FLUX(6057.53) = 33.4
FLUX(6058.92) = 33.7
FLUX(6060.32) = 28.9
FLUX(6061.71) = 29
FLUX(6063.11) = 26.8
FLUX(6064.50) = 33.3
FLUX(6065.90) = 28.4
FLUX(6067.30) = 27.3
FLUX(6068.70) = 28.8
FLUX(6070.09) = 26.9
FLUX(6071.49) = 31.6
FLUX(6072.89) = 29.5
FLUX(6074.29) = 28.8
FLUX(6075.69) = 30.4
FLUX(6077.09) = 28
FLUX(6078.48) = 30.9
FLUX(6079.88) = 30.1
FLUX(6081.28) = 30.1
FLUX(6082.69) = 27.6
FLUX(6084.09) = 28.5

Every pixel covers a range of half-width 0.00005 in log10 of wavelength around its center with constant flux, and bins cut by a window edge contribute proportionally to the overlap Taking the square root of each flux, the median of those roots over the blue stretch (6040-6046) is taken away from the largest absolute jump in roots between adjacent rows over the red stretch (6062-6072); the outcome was -4.86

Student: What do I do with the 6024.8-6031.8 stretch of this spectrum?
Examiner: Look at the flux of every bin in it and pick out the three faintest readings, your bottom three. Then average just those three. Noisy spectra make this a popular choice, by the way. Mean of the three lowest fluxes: 27.3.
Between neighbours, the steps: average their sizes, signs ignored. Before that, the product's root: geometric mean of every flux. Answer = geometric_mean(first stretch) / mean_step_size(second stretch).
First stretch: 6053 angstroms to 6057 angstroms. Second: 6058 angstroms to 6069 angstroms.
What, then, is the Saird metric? 11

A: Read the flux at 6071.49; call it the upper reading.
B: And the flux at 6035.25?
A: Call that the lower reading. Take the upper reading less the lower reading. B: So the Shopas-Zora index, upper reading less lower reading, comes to 2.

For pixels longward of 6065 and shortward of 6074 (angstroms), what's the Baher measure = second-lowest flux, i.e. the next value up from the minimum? 27.3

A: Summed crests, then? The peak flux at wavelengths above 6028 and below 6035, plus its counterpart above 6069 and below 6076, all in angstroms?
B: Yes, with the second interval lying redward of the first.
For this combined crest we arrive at 63.3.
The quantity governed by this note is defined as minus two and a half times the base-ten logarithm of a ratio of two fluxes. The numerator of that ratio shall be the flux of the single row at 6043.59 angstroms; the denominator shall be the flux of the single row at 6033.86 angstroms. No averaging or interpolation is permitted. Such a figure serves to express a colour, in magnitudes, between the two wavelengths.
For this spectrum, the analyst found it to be 0.071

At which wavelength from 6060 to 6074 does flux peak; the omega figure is 6064.50 angstroms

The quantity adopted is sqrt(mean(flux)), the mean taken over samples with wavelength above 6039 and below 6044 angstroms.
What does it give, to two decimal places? 5.41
